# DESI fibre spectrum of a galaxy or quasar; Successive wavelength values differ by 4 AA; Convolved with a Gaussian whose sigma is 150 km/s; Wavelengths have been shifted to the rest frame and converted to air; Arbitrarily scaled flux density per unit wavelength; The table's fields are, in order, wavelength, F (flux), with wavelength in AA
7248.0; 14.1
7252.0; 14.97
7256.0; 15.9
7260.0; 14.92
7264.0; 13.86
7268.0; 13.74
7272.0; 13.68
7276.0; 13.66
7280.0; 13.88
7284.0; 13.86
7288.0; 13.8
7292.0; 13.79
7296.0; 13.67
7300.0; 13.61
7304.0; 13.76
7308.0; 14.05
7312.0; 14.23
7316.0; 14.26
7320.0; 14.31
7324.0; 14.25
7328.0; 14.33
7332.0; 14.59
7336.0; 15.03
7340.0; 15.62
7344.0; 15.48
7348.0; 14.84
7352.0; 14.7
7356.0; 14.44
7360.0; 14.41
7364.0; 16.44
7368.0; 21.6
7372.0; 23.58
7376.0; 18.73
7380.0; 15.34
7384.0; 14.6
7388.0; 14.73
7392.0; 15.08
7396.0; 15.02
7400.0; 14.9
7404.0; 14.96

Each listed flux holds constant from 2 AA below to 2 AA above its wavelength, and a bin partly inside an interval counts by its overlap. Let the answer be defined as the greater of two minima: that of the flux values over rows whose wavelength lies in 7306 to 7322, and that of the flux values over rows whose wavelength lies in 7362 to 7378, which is 16.4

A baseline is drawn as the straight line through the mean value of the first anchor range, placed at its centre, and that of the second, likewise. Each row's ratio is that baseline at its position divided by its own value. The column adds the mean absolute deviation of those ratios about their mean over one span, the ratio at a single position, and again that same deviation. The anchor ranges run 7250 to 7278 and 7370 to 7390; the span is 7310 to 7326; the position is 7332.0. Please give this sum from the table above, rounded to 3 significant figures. 1.12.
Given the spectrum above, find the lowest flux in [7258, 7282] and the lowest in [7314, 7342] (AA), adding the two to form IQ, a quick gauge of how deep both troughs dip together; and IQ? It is 27.9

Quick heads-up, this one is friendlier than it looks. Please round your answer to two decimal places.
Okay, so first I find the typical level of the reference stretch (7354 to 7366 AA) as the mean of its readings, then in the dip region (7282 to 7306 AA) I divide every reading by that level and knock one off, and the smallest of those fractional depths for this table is -0.10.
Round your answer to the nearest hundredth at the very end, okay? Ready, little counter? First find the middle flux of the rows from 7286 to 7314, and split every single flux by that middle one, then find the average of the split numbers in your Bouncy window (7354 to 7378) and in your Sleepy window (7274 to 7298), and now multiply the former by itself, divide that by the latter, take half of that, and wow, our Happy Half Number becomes 0.87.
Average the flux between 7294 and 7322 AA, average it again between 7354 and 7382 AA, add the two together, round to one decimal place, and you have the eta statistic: 31.8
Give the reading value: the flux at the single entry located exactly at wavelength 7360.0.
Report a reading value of 14.41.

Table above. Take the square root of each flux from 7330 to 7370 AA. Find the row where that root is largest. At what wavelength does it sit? 7368.0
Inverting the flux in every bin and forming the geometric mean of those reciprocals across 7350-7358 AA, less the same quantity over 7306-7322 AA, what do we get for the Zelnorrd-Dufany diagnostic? -0.002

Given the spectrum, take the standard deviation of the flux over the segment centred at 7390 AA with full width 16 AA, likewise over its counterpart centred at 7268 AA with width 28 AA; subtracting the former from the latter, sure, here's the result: 0.6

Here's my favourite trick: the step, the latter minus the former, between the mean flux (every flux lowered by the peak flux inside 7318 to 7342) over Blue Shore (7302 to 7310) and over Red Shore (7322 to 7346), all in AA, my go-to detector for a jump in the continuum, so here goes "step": 0.98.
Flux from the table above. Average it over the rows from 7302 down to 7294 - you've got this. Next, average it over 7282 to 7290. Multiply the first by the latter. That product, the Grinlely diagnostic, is 189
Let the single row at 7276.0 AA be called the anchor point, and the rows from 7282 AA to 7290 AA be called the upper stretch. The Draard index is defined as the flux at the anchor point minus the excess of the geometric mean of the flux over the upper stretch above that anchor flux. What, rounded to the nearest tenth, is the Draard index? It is 13.5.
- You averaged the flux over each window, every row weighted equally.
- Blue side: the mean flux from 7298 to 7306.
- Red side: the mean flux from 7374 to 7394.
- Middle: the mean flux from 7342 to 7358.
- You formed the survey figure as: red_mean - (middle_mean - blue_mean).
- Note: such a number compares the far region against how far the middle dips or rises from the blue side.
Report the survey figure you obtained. 14.5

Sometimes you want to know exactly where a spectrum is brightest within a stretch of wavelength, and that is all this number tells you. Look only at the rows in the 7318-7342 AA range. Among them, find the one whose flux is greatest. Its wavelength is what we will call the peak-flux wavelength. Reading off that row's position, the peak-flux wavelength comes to 7340.0 AA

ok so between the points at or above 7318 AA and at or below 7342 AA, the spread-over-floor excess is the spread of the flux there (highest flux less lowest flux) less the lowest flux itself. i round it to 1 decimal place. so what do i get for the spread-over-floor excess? -12.9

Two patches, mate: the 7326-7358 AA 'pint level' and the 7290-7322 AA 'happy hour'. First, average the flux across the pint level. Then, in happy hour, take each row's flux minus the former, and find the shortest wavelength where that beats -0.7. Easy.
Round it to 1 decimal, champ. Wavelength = 7312.0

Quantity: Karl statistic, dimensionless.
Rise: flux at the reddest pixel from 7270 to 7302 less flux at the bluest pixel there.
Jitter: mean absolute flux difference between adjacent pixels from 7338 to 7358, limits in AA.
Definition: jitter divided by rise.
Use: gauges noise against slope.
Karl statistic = -4.2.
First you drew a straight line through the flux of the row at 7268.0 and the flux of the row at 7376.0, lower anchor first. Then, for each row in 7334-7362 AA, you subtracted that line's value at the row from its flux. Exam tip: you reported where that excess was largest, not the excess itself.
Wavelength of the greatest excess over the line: 7340.0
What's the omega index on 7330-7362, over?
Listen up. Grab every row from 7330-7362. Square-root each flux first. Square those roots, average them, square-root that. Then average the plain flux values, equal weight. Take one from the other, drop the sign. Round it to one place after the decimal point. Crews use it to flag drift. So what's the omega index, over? 11.0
